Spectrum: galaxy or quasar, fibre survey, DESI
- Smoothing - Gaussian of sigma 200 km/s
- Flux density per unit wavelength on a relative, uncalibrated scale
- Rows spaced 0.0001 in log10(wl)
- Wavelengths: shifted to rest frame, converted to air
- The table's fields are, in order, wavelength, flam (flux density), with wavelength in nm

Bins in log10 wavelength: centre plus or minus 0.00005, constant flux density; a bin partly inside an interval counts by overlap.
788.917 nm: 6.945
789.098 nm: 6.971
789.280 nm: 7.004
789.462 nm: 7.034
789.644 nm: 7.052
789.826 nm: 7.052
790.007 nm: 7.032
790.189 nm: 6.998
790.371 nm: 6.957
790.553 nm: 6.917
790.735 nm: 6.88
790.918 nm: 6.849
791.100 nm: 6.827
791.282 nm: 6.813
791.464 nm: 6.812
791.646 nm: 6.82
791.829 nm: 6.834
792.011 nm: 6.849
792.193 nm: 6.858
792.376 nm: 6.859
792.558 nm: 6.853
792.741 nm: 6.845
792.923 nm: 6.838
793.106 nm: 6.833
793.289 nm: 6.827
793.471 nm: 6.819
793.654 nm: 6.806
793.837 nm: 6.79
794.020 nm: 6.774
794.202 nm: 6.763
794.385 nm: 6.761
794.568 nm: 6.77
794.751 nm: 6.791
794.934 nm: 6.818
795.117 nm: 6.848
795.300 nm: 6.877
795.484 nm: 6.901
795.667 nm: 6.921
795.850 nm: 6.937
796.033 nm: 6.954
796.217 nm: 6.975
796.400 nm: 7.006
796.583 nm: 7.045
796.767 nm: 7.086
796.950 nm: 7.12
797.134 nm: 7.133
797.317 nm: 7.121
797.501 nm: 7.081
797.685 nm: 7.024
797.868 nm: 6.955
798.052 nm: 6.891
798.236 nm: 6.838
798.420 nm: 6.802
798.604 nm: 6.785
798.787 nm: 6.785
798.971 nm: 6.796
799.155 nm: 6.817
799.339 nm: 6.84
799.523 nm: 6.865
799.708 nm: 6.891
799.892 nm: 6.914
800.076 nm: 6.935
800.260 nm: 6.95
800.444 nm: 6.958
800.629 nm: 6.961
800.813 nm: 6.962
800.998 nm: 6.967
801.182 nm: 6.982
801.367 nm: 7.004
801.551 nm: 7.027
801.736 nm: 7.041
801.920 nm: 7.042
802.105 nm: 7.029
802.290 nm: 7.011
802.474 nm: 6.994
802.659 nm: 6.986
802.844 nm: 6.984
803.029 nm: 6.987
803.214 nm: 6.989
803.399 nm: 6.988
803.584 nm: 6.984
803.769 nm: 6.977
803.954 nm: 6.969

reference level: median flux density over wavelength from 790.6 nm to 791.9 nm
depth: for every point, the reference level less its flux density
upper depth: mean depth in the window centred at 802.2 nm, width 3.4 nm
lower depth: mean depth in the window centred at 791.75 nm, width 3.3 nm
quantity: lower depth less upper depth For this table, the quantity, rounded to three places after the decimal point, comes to 0.136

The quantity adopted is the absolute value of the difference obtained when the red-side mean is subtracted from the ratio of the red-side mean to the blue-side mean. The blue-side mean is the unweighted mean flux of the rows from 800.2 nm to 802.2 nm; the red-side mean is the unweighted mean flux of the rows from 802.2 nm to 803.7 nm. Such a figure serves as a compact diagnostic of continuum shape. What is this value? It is 5.991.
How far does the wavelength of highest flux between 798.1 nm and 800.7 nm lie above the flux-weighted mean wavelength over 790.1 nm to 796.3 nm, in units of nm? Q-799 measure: 7.43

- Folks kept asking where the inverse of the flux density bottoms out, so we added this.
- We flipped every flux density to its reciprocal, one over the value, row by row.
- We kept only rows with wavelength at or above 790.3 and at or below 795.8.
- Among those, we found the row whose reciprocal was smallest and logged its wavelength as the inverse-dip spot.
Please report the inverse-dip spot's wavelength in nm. 790.371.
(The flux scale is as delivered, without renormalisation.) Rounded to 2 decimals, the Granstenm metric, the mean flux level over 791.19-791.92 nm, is 6.82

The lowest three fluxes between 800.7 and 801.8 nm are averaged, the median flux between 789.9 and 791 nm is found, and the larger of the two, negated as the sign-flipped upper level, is -6.97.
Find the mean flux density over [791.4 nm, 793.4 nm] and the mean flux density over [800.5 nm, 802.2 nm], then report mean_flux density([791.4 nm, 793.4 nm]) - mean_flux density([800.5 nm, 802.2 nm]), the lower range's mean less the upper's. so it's -0.16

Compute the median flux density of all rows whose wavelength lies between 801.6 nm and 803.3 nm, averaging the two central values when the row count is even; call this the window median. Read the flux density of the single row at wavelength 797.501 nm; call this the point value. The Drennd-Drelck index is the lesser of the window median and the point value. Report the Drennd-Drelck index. 6.99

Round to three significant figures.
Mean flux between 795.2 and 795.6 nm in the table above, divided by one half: 13.8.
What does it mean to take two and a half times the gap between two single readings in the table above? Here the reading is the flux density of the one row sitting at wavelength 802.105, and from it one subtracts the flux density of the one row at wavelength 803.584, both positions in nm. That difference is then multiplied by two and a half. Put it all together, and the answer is 0.1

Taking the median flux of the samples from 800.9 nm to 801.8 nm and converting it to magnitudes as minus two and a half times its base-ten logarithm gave -2.11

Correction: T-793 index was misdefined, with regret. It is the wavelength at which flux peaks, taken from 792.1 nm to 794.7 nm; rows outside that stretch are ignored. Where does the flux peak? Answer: 792.376 nm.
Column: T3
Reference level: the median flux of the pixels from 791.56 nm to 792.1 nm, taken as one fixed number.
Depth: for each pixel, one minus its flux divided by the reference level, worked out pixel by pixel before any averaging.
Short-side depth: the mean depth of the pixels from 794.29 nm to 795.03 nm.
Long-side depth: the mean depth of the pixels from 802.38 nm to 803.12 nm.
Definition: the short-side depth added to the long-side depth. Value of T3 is -0.015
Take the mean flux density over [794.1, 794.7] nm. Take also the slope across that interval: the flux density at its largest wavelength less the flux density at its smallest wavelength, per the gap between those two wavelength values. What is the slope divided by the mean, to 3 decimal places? 0.003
